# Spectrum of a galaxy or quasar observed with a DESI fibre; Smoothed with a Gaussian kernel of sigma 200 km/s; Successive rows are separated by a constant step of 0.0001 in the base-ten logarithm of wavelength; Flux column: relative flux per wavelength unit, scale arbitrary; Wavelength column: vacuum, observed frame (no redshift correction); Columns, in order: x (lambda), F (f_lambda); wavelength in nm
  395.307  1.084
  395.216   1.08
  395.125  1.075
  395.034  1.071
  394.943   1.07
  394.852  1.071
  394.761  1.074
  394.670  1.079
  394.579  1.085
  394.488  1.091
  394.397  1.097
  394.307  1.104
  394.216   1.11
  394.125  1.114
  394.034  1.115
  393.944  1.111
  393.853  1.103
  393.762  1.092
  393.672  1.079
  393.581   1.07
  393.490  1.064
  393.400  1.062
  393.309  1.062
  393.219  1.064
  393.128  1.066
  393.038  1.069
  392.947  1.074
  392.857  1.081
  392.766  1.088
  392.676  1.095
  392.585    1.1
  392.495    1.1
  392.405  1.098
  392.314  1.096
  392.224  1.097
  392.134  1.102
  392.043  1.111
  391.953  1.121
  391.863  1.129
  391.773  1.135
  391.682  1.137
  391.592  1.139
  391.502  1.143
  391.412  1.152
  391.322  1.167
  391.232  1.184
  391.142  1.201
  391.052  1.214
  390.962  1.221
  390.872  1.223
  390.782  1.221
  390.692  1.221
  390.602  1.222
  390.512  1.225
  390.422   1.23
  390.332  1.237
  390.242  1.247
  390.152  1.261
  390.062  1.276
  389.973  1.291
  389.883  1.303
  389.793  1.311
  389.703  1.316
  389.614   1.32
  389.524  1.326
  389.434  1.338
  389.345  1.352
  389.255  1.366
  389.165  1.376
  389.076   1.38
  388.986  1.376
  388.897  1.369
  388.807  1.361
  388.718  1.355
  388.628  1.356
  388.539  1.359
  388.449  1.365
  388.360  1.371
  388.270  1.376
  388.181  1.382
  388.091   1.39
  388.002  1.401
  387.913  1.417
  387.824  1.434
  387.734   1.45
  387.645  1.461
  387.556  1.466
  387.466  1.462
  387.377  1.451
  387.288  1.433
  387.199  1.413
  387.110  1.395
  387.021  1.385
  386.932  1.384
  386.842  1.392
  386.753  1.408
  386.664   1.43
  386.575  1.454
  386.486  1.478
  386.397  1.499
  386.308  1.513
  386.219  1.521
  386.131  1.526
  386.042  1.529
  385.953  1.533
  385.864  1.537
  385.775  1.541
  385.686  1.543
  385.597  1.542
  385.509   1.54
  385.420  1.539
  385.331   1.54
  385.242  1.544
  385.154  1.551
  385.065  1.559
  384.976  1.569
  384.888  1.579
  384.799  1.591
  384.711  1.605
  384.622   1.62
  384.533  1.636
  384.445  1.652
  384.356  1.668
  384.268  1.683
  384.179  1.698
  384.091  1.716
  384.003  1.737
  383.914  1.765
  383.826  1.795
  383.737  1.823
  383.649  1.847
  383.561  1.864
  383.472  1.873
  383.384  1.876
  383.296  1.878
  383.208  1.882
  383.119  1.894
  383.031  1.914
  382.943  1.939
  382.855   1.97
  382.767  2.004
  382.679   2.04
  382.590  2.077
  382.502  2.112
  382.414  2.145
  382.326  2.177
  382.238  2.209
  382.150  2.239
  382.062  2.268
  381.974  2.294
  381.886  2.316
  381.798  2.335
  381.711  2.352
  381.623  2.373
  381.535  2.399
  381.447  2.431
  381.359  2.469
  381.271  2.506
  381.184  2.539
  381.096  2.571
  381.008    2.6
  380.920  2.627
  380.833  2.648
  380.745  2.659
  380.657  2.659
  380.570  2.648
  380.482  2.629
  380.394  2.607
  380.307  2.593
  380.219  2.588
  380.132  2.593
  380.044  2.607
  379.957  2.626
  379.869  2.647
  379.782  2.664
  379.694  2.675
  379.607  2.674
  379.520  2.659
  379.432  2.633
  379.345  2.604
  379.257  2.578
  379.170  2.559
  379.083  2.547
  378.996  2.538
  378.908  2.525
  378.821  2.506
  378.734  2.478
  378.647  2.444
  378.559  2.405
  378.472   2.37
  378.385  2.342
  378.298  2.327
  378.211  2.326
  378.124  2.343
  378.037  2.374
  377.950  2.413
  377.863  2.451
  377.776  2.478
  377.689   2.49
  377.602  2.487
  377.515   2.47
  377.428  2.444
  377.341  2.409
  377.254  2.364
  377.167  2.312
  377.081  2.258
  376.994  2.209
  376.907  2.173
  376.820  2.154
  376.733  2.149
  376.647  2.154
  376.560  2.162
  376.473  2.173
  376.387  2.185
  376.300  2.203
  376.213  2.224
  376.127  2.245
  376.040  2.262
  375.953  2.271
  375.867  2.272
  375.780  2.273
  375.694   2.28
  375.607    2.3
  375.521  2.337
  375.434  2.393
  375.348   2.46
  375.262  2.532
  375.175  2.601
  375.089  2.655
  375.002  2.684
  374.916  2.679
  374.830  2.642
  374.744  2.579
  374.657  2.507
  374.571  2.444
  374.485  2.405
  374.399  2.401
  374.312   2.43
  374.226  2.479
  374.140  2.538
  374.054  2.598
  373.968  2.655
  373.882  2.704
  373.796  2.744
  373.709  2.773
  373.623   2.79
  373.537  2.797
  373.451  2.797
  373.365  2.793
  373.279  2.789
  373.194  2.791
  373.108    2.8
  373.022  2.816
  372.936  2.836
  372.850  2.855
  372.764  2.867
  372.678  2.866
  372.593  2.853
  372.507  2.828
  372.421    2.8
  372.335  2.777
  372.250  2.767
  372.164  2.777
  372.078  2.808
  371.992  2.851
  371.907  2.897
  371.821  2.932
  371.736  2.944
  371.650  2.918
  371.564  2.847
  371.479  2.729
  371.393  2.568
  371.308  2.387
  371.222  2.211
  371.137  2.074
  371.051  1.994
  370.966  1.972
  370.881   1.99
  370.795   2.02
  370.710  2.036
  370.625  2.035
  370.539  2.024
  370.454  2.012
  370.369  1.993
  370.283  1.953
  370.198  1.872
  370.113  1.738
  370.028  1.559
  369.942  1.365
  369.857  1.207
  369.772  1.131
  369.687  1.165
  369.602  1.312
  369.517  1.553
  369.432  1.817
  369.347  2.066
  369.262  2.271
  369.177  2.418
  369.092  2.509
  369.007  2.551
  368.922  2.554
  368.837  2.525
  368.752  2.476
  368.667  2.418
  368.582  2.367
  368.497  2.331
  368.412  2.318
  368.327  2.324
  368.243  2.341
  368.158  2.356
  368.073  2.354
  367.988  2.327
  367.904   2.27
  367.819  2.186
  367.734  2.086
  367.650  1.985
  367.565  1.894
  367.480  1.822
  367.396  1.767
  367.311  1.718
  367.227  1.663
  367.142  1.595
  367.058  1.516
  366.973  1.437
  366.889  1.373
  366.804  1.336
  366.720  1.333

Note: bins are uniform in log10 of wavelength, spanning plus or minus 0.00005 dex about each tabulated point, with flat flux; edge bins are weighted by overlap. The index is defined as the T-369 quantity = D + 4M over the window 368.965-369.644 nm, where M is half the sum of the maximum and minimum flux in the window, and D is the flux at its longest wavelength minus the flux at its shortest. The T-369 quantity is 6.5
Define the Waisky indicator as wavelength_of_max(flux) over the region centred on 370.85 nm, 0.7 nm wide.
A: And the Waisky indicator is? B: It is 371.137 nm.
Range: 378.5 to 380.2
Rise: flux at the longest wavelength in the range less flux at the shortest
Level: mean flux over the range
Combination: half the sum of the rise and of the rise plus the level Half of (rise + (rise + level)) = 1.5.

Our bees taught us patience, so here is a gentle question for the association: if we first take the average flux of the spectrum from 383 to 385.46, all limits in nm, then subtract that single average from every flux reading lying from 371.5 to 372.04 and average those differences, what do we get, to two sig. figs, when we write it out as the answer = 1.2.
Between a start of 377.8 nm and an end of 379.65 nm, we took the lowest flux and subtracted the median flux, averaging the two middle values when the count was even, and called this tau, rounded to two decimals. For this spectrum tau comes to -0.15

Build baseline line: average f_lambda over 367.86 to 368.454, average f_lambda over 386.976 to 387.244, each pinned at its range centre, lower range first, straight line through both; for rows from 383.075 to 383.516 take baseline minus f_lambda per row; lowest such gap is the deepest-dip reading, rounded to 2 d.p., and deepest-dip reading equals -0.30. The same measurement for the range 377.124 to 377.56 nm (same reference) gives -0.60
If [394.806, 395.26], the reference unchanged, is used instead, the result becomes -0.08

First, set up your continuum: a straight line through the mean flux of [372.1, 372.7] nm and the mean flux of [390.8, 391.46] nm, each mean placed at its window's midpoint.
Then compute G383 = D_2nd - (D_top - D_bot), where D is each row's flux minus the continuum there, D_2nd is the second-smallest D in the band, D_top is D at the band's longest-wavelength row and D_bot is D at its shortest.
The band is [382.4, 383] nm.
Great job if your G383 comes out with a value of 0.22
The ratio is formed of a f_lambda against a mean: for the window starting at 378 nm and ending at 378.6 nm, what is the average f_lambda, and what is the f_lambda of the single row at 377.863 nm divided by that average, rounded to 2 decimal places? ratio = 1.04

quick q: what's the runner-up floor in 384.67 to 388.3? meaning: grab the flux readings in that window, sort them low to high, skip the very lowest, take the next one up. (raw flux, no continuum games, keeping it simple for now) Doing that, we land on 1.382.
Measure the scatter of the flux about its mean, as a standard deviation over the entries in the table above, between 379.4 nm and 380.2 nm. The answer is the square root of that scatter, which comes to 0.17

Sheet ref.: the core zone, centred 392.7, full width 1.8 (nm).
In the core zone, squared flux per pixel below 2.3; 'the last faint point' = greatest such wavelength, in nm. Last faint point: 393.581 nm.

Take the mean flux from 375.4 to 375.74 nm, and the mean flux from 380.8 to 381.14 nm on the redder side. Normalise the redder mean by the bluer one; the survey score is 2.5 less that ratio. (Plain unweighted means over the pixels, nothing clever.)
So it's 1.4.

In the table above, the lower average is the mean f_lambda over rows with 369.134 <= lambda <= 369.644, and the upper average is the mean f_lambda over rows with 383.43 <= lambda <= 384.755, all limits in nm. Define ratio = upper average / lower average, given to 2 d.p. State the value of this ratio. 0.91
